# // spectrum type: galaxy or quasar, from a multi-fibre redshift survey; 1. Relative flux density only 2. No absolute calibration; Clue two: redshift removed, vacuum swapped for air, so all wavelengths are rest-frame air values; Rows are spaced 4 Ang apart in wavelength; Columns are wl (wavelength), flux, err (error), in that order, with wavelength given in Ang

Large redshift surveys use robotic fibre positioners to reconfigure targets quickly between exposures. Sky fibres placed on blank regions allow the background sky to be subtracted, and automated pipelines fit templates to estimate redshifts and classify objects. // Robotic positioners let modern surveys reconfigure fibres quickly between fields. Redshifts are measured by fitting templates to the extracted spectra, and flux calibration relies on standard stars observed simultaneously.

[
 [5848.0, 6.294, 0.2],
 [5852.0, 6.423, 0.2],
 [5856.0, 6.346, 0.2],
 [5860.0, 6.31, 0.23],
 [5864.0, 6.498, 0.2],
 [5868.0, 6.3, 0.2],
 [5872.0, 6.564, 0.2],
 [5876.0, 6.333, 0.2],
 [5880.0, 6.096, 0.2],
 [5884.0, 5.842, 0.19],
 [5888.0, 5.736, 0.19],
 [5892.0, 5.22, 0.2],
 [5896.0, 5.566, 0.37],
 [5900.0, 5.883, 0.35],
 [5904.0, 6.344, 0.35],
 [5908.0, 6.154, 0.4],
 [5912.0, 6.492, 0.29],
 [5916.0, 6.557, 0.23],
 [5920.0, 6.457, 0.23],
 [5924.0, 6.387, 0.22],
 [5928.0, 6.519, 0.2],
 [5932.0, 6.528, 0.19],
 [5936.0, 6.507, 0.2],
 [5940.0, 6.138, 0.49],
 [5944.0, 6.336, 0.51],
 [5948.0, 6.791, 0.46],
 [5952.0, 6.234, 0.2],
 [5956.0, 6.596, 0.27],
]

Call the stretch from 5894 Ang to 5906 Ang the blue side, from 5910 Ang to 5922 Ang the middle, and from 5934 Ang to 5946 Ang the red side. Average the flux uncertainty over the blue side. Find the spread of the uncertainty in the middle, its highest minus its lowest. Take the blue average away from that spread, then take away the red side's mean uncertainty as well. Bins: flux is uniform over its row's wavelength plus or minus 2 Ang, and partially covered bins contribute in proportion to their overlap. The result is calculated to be -0.70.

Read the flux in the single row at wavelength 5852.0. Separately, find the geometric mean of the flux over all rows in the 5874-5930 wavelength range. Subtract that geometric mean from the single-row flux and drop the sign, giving 0.32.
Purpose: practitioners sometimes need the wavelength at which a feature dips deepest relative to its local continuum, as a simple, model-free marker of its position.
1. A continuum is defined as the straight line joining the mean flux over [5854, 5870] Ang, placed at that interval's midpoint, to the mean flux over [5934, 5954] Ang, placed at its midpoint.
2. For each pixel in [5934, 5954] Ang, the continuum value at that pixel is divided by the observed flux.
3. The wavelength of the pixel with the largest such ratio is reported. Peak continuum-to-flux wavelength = 5940.0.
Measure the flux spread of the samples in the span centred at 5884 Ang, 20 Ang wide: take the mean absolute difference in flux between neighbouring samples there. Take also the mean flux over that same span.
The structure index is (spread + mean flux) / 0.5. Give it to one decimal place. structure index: 12.2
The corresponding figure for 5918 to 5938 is 13.1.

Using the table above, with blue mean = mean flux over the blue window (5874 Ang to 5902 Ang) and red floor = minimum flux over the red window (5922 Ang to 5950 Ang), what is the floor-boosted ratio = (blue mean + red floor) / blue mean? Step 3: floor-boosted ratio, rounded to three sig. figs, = 2.06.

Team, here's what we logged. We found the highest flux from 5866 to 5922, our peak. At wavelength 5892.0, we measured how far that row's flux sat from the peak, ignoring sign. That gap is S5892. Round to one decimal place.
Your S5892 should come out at 1.3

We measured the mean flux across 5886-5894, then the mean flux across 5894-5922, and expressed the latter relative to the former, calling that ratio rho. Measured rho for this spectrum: 1.13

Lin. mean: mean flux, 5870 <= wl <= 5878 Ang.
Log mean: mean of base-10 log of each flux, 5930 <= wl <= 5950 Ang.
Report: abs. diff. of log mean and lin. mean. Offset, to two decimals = 5.64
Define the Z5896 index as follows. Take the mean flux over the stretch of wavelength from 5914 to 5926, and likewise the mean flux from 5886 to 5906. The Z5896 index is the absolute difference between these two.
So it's 0.7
